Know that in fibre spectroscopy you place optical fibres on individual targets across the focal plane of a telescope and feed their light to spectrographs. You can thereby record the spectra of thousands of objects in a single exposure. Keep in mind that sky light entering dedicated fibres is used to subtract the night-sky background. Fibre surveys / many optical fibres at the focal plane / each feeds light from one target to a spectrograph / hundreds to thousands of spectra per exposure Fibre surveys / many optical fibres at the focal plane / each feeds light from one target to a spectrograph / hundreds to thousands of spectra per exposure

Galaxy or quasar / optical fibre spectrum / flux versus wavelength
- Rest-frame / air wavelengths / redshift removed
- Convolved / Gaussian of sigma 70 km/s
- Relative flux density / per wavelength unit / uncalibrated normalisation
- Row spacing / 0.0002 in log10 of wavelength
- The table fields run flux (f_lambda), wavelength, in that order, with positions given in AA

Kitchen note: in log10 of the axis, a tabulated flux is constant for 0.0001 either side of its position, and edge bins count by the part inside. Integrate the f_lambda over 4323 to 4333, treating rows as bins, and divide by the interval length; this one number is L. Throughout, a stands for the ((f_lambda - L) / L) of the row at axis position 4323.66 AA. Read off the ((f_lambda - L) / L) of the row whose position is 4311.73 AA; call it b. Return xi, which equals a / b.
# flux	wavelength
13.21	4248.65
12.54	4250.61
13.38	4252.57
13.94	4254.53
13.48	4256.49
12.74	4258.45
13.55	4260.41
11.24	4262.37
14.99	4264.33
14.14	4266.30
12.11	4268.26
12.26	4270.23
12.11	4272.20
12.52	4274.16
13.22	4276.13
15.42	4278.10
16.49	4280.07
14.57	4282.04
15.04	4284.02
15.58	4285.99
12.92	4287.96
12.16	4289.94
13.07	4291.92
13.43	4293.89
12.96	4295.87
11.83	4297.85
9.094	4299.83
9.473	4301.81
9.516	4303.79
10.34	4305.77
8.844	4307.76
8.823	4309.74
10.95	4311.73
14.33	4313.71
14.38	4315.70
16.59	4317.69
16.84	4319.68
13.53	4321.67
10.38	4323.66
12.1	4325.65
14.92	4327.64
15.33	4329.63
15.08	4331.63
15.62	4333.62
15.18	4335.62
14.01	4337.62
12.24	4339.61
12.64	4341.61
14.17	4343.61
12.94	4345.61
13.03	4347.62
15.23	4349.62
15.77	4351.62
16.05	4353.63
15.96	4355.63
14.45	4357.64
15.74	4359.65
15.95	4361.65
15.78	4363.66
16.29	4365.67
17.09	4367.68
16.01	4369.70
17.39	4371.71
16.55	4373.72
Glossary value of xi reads 1.2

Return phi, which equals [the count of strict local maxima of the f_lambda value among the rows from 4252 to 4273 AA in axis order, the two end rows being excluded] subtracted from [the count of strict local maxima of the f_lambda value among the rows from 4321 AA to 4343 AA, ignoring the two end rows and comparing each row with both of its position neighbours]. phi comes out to -2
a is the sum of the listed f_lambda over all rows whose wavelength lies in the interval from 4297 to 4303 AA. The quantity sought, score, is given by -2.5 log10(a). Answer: -3.7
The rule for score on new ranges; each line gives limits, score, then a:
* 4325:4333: -4.4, 57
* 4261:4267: -4.0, 40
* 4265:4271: -4.0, 39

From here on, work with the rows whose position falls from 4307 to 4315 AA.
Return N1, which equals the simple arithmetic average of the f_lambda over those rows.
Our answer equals 10.7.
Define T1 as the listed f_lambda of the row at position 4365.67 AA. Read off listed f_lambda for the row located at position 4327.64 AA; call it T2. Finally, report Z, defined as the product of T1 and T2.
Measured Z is 243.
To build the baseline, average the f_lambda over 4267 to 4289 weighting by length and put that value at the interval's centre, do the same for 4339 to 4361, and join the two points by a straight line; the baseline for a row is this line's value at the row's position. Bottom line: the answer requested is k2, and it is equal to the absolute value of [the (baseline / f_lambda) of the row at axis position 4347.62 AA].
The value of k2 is 1.11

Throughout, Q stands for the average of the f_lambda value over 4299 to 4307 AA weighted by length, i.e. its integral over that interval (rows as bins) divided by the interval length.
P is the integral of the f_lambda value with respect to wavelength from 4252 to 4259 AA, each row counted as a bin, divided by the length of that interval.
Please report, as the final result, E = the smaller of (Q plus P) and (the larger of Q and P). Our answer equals 13.4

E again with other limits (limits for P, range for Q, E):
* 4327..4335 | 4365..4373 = 16.7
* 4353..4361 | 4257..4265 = 15.6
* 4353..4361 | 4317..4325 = 15.6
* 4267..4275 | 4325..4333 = 14.5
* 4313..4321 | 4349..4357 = 15.7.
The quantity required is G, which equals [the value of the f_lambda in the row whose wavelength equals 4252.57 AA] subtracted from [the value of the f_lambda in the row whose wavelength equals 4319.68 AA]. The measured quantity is 3.5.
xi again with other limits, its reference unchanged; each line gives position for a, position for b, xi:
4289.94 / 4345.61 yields 2.0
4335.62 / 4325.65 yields -0.9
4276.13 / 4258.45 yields 0.5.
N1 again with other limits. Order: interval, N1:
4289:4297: 12.9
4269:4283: 13.8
